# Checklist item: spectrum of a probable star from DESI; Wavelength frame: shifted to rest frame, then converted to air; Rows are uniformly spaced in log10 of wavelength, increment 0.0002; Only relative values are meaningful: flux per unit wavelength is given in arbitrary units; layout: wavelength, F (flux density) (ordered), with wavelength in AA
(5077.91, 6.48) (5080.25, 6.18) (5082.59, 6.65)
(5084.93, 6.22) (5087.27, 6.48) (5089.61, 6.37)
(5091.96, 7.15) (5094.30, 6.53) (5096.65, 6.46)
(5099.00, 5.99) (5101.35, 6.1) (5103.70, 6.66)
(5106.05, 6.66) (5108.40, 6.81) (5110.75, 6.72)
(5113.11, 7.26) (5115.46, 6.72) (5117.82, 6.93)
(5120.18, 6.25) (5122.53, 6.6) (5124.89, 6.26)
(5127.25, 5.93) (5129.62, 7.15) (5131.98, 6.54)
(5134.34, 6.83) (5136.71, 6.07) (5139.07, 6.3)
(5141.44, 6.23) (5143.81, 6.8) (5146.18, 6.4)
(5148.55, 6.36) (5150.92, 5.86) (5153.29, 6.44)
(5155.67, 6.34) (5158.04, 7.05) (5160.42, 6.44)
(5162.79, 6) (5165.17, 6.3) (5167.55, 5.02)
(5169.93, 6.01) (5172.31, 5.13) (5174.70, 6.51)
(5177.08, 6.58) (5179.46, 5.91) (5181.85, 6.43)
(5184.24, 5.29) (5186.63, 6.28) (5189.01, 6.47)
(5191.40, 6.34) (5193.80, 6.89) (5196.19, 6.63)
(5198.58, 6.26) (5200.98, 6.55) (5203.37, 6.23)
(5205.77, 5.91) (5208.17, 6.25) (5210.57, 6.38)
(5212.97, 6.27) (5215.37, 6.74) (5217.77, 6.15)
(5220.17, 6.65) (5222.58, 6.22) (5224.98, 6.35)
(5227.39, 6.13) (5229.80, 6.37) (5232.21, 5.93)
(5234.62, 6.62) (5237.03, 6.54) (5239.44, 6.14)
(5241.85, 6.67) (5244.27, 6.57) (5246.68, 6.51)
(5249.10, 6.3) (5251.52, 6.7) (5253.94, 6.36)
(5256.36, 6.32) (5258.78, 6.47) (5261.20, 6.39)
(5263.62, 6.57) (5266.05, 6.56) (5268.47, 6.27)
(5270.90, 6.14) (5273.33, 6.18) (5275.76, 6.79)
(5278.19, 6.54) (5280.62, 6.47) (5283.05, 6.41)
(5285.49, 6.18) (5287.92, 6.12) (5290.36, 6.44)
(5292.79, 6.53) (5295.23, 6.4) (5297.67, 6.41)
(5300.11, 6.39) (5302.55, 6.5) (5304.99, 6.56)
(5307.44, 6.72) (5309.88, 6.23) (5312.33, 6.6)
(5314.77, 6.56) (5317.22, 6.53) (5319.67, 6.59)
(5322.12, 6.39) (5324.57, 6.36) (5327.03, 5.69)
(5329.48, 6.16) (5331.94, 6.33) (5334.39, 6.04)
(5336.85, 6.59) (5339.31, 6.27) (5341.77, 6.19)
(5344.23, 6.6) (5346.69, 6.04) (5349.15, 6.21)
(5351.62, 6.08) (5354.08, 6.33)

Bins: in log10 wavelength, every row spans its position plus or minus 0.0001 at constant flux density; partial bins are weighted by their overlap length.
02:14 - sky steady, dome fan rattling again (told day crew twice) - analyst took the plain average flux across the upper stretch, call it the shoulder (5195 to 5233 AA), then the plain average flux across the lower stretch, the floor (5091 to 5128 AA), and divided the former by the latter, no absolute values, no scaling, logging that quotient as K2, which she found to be 0.96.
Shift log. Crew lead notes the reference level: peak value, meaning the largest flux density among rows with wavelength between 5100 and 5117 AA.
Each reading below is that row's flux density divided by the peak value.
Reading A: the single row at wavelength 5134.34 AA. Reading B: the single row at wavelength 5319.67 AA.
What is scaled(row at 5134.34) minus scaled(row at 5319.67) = 0.03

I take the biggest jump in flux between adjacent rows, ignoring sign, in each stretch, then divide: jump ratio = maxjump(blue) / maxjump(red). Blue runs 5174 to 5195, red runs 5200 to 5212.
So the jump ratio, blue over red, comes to 3.35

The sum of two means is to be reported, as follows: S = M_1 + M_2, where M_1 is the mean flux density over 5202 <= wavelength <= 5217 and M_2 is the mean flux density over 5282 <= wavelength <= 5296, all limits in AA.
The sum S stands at 12.6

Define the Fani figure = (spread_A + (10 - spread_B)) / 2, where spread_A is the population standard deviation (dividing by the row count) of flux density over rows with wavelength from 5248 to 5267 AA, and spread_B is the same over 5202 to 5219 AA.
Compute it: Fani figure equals 4.95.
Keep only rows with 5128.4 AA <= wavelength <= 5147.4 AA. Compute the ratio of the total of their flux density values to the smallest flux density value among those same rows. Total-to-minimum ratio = 8.6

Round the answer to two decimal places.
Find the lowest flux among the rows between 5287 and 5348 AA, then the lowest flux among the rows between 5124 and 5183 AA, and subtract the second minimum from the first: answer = 0.67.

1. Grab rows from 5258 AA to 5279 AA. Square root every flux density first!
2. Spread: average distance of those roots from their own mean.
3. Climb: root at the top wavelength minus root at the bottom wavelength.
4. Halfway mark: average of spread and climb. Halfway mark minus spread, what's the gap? -0.010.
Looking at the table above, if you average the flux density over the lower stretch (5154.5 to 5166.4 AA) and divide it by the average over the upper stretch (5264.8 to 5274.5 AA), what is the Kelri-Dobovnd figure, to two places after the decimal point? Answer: 1.02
